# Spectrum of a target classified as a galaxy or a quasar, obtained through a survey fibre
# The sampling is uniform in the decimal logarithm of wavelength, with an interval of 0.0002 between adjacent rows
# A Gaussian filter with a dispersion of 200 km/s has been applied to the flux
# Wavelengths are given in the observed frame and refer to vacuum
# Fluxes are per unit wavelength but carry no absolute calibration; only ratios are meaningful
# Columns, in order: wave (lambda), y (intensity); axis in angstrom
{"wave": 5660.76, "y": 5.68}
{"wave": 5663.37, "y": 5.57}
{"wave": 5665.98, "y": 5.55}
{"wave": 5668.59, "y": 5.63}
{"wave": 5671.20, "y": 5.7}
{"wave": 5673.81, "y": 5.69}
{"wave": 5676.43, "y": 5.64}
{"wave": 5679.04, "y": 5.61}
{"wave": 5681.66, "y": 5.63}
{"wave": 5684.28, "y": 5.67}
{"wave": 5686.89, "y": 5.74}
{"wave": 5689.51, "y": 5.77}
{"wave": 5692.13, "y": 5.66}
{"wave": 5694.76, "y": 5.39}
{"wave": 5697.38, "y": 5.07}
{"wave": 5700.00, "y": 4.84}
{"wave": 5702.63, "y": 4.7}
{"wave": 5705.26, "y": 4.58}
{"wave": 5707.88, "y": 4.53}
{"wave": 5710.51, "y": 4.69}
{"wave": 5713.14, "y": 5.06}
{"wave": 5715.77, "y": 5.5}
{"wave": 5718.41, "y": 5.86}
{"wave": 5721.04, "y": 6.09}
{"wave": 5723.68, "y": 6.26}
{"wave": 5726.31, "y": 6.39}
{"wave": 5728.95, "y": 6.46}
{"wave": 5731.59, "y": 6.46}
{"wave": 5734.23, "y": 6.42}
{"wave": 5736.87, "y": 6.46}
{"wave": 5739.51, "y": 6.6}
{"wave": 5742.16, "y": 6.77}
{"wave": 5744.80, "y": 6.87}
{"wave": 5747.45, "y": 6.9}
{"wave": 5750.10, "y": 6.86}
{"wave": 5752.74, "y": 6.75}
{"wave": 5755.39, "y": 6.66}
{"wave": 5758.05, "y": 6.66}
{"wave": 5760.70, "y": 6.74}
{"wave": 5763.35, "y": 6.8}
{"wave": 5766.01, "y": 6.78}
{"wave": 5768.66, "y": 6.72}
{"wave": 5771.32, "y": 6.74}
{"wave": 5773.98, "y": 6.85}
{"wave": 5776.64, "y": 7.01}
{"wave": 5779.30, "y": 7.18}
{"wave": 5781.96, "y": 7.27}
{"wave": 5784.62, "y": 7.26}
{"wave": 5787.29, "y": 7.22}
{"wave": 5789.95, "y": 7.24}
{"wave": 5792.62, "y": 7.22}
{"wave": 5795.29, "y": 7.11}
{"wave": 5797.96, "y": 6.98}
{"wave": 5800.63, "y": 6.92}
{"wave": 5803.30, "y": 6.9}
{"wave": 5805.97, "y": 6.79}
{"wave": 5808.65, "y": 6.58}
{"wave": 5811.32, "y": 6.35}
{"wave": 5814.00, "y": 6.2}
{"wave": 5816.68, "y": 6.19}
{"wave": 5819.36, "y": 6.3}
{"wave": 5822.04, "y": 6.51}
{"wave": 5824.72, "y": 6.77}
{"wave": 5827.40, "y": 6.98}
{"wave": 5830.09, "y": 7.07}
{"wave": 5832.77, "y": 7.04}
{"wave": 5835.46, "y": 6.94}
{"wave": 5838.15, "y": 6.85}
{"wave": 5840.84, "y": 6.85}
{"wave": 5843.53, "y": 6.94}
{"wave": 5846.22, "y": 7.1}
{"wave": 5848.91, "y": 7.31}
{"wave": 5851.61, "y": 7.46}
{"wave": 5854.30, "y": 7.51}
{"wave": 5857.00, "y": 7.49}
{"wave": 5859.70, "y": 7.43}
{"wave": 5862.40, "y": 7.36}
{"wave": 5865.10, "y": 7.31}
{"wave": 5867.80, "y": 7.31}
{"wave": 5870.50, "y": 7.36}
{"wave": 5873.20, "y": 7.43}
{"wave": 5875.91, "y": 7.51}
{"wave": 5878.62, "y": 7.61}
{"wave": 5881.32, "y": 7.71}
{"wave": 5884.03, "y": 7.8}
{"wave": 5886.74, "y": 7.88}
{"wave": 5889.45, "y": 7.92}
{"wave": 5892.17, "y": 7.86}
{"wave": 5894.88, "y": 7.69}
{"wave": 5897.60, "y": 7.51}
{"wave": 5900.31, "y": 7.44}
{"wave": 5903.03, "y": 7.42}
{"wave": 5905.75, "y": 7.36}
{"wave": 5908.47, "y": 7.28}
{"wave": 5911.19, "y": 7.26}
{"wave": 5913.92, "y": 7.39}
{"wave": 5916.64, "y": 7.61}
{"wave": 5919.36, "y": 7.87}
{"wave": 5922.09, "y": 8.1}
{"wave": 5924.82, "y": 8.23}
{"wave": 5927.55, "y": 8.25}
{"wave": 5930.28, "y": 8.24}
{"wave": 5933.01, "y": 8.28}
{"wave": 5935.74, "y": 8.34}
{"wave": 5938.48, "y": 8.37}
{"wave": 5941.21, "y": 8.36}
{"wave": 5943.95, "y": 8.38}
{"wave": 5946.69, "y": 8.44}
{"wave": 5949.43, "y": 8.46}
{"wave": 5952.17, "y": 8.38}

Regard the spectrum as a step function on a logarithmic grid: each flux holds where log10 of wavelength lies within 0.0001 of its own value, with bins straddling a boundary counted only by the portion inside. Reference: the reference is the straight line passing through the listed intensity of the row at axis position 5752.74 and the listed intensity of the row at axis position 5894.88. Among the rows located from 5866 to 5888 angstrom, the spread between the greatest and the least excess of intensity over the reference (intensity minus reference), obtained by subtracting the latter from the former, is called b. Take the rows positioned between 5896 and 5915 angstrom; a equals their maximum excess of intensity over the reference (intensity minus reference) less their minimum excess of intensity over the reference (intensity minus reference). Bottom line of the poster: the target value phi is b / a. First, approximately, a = 0.34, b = 0.44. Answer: 1.3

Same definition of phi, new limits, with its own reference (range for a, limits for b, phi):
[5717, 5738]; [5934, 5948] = 0.1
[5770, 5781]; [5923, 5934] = 0.1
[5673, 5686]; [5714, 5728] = 7.2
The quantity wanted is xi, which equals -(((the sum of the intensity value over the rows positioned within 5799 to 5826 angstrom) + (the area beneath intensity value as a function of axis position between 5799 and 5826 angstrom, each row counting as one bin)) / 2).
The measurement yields -121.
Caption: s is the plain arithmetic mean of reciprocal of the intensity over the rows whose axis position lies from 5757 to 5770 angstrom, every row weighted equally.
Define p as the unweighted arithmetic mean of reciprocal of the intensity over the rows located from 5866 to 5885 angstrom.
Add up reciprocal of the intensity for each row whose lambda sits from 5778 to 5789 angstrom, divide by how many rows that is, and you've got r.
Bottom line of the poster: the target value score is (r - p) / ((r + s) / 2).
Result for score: 0.04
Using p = 0.133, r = 0.138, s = 0.15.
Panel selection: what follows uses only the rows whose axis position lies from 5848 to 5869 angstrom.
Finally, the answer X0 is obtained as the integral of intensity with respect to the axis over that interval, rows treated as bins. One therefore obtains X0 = 155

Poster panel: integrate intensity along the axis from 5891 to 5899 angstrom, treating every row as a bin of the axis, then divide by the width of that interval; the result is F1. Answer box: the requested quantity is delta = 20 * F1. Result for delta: 154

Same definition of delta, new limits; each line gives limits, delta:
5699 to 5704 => 95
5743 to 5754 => 137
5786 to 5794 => 145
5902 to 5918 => 148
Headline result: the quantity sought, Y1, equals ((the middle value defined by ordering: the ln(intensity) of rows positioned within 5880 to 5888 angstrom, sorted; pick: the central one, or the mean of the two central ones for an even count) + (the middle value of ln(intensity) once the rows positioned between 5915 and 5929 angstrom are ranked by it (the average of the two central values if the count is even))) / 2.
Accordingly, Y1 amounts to 2.07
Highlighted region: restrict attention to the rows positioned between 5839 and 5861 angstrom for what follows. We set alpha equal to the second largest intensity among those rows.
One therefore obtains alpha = 7.49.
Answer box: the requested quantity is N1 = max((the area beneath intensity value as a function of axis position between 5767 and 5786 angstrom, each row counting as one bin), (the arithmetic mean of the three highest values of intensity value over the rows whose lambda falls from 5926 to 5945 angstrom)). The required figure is 133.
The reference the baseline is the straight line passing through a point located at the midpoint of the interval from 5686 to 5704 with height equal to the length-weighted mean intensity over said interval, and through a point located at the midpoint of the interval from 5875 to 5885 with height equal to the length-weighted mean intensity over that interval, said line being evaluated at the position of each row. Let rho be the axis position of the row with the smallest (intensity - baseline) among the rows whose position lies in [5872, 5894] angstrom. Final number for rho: 5873.20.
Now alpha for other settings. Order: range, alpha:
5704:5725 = 6.09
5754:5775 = 6.8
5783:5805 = 7.24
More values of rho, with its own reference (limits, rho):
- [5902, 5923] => 5911.19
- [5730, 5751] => 5734.23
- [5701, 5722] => 5707.88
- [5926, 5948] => 5943.95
